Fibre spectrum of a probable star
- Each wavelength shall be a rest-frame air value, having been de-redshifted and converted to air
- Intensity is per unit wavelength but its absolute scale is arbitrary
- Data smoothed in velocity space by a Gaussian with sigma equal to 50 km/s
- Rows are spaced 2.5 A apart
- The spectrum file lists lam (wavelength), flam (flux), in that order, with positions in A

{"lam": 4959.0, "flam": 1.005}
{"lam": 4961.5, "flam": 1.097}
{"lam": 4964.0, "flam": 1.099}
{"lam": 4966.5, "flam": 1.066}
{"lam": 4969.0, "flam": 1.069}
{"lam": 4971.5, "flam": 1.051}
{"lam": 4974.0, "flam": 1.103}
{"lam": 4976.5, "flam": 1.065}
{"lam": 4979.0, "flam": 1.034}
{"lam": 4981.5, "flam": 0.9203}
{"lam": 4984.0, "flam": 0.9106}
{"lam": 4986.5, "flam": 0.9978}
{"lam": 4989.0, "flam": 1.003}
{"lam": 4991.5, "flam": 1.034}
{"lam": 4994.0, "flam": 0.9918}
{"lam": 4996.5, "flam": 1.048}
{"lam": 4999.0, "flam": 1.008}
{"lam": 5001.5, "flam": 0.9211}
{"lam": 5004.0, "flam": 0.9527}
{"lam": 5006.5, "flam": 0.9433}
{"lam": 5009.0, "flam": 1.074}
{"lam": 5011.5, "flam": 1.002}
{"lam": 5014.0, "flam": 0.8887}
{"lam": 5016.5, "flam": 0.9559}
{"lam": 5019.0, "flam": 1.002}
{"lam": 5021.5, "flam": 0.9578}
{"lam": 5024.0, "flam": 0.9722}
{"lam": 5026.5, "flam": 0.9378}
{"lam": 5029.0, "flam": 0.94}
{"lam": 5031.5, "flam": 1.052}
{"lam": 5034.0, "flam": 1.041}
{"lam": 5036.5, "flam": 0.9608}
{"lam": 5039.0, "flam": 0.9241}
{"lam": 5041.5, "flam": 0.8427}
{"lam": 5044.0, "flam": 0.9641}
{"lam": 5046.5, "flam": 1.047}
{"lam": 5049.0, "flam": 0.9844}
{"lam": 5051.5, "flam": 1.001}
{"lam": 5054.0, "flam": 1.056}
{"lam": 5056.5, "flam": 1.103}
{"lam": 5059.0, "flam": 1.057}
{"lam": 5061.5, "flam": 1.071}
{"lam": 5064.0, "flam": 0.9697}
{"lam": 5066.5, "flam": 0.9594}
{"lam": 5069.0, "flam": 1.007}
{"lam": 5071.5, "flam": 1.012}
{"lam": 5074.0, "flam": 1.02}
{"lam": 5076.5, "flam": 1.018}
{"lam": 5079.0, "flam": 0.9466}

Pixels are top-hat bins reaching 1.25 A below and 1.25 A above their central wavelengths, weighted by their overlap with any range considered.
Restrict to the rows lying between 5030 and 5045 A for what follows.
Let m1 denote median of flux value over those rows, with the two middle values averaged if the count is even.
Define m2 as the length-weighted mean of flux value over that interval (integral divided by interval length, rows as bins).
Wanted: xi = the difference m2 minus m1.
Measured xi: 0.001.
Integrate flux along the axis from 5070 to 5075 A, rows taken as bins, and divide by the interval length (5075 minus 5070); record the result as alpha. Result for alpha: 1.02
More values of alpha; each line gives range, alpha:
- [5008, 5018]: 0.98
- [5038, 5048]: 0.95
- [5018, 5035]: 0.99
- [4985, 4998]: 1.01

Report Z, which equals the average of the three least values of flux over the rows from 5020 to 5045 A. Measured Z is 0.902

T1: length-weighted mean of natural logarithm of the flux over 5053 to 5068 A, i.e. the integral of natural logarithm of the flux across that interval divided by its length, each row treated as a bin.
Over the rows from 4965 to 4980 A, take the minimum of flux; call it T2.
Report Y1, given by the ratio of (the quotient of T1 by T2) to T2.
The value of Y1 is 0.031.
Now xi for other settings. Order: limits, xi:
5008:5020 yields -0.020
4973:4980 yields 0.002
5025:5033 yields 0.038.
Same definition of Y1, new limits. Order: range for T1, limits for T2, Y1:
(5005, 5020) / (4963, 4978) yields -0.023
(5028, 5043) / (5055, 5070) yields -0.047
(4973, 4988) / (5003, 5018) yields 0.001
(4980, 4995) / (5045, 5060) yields -0.025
